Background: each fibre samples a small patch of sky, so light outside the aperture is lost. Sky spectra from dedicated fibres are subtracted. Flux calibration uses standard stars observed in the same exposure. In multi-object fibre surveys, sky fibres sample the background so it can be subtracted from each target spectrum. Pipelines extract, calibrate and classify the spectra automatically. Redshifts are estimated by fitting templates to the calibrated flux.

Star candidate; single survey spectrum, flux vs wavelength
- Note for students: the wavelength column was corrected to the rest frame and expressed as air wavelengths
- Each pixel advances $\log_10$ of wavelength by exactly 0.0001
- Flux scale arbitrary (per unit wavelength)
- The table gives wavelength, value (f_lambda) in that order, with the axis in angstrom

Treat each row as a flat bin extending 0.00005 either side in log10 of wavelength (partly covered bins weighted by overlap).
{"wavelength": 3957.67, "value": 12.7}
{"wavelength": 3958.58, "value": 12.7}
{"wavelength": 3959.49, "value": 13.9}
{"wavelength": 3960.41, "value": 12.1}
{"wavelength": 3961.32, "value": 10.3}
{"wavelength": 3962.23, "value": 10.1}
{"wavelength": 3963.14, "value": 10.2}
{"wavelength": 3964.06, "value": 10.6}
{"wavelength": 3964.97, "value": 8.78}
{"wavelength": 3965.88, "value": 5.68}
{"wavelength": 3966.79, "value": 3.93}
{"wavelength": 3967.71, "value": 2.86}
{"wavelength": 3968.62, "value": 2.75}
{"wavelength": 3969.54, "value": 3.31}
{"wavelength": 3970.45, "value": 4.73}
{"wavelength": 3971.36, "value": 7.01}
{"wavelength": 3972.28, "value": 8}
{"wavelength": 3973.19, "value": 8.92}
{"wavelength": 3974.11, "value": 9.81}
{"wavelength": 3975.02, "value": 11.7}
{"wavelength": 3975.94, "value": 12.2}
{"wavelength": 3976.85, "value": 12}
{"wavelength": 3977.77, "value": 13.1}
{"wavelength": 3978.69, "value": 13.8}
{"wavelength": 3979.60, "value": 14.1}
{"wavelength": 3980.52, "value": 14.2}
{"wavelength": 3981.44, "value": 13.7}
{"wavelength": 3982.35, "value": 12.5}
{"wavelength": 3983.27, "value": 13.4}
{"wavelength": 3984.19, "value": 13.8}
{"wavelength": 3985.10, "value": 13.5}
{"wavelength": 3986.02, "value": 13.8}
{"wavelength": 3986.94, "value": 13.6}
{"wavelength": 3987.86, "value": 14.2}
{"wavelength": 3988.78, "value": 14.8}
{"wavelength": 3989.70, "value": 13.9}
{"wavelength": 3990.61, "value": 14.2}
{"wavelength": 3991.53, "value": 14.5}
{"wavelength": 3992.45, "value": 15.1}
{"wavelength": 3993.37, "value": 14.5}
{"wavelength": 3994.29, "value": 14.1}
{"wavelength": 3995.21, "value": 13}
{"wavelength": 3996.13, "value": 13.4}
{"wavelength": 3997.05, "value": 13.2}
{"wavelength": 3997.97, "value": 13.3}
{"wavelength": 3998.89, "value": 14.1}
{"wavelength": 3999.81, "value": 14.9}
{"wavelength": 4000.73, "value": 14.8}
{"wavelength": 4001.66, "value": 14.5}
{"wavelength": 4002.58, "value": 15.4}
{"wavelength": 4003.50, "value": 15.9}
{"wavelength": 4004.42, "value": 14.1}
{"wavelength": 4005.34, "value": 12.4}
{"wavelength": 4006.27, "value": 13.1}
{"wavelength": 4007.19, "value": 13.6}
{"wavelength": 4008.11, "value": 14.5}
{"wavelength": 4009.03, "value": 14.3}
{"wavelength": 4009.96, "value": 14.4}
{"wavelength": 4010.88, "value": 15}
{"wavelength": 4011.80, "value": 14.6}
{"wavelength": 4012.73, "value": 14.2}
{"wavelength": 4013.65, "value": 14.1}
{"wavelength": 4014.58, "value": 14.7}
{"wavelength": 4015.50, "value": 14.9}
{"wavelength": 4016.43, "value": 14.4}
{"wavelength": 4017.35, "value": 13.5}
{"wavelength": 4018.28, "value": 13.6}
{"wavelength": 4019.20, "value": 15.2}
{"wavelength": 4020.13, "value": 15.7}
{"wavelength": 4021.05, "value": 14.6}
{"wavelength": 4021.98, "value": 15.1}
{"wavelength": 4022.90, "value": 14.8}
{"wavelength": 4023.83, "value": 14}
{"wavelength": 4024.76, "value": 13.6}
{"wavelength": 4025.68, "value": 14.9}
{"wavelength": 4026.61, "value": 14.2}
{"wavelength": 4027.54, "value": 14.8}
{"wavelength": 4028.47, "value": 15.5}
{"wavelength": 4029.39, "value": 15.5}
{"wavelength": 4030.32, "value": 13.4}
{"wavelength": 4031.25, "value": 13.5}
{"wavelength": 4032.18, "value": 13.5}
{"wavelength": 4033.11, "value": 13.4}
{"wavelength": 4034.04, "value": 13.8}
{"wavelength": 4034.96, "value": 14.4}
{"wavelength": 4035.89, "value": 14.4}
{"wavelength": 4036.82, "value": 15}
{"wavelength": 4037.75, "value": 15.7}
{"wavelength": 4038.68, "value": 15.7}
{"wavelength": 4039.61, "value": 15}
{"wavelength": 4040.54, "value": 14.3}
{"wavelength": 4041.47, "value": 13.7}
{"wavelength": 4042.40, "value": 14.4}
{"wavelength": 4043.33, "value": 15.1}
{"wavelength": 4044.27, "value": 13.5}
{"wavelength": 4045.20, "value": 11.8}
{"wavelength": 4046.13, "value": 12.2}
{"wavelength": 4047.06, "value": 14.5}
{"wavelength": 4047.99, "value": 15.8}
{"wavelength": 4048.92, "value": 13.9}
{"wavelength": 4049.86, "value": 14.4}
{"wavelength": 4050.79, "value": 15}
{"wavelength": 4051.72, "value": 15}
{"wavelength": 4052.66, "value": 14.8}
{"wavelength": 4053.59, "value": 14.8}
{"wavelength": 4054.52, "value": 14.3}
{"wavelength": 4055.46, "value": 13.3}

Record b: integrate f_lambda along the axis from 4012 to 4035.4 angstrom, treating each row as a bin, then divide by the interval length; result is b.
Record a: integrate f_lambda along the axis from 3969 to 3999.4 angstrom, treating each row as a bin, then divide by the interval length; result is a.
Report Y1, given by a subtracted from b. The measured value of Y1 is 2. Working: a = 12.4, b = 14.4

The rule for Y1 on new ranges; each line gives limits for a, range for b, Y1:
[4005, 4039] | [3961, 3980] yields -6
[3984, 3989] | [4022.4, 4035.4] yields 0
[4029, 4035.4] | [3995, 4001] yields 0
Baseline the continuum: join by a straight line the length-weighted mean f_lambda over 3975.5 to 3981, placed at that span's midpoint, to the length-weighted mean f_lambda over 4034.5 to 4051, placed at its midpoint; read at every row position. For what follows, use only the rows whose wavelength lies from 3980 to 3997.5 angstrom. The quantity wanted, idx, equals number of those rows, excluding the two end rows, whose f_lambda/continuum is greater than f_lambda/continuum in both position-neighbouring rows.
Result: 5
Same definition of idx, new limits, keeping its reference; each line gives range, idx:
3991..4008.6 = 4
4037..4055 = 3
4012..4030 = 5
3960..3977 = 2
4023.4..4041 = 5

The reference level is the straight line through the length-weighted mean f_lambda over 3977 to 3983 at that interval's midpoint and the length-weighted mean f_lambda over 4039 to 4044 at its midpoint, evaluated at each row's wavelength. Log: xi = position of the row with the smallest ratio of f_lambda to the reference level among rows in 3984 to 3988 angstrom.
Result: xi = 3985.10 angstrom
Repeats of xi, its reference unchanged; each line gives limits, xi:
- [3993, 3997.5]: 3995.21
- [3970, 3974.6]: 3970.45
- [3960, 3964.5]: 3962.23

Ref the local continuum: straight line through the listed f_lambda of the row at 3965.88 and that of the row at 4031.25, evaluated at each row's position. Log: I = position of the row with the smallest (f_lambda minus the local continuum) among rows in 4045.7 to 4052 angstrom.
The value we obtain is 4046.13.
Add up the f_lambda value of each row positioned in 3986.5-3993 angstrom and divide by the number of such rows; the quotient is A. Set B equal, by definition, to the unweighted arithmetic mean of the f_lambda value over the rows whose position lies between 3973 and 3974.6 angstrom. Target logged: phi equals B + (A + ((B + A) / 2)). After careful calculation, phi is 35.5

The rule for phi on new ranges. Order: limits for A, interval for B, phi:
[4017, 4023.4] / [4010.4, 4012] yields 44.2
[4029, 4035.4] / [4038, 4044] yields 42.9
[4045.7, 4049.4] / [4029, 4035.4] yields 42.0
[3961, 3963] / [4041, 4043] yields 36.4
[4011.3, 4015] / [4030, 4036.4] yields 42.3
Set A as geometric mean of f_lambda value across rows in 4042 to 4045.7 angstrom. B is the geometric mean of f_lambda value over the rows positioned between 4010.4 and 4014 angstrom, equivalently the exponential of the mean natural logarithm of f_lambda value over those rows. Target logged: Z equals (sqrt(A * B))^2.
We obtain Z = 197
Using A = 13.6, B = 14.5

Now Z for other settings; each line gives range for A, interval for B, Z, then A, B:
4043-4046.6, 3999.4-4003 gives 195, 13.1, 14.9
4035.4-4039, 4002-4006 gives 219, 15.2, 14.4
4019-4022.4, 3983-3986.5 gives 206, 15.1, 13.6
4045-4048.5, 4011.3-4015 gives 194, 13.5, 14.4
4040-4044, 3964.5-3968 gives 70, 14.4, 4.9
